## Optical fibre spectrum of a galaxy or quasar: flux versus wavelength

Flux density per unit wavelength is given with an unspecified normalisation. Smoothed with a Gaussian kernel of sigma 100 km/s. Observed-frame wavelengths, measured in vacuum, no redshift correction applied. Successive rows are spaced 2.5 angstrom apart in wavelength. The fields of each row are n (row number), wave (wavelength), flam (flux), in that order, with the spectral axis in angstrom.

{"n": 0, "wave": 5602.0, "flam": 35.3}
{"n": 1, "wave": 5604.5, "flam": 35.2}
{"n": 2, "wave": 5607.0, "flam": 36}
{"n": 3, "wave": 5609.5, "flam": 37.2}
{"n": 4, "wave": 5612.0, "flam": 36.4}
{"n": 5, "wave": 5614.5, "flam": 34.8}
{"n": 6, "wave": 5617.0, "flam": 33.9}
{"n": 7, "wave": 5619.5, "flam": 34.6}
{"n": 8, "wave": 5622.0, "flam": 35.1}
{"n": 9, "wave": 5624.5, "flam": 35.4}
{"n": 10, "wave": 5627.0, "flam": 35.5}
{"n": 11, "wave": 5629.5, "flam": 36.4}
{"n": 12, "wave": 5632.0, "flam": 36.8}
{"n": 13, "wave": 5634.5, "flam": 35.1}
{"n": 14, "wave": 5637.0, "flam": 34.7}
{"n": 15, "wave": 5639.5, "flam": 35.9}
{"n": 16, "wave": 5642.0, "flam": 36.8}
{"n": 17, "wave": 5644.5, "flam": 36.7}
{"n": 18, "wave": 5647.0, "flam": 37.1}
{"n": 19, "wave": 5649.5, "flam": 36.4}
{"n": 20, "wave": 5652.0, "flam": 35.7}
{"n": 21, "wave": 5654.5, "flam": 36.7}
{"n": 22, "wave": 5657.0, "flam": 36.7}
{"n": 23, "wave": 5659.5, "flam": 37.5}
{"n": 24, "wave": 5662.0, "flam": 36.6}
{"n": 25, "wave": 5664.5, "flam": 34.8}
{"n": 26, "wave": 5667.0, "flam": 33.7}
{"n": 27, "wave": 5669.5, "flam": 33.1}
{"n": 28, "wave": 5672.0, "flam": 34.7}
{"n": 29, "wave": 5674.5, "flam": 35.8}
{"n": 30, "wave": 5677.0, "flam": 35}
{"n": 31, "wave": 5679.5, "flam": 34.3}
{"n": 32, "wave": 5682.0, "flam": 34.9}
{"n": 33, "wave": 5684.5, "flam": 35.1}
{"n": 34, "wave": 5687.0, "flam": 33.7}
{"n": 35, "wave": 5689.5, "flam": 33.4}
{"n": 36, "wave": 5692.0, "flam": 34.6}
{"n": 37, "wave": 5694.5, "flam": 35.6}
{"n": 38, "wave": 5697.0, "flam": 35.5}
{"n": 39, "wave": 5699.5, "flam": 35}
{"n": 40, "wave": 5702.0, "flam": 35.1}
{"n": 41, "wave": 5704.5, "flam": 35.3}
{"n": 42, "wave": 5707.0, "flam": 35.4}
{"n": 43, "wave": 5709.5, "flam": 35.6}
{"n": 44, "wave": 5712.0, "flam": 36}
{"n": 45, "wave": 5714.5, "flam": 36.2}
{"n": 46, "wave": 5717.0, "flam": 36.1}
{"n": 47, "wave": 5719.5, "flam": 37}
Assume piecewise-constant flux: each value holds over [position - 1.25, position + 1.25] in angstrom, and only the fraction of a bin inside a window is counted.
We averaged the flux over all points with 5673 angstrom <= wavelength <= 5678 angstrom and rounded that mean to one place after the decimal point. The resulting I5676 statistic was 35.4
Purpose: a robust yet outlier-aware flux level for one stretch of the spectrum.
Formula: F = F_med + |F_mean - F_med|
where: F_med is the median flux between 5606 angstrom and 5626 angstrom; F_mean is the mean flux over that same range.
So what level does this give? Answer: 35.4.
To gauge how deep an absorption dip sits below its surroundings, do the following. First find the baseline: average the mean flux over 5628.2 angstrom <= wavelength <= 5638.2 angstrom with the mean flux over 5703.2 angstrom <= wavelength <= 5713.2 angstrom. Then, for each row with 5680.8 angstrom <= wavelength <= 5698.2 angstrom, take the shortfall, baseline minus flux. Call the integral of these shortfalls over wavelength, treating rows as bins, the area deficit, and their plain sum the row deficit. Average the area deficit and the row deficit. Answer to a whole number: 12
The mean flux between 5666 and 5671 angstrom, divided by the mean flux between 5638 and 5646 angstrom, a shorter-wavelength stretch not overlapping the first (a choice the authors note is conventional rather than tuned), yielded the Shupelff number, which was 0.92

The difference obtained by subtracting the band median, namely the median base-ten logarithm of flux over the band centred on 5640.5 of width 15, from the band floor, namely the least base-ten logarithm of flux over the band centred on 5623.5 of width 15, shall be -0.030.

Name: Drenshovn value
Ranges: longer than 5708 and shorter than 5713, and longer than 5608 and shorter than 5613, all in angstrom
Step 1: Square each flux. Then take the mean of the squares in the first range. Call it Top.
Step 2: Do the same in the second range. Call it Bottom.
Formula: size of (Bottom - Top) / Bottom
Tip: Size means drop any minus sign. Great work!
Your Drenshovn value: 0.054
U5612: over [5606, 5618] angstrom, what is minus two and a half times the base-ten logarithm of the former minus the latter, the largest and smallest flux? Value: -1.3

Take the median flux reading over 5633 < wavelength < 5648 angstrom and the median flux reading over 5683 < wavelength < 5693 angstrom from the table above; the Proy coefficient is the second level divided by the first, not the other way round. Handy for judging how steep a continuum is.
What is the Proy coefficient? 0.94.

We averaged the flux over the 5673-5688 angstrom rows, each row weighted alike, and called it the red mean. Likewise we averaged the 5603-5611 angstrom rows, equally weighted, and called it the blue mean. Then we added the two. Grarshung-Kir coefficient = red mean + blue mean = 70.9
